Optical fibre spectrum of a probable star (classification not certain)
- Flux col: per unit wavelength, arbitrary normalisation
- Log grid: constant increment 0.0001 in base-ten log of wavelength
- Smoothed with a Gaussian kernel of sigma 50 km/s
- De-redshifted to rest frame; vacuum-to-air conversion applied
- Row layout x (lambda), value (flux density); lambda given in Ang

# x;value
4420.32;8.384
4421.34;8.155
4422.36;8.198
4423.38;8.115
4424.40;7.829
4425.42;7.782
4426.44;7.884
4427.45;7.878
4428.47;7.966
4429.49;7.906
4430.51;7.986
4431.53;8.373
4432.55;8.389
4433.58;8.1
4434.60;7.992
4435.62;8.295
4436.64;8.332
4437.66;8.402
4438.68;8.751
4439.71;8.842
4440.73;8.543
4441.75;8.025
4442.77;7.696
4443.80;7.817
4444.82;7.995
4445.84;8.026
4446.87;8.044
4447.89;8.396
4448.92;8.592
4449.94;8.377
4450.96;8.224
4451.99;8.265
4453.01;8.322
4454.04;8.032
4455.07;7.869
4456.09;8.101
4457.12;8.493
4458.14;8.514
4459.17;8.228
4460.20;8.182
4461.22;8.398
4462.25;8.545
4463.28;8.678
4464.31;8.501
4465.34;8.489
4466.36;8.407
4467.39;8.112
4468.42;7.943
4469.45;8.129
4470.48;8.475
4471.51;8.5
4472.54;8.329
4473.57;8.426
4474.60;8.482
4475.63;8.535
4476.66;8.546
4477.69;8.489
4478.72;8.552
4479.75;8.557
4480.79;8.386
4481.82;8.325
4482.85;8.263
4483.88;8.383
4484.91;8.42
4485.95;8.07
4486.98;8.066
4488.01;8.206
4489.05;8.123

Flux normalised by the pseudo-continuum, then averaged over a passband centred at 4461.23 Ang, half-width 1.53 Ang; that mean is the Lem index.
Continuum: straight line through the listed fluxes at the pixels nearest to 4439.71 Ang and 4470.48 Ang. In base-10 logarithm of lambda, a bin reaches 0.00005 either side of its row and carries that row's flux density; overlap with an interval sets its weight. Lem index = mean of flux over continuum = 0.98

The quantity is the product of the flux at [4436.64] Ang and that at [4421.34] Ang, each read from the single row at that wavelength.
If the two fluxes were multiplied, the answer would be 67.9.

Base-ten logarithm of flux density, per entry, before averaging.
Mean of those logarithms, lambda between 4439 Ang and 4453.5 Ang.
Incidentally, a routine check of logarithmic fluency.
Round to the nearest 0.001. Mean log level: 0.915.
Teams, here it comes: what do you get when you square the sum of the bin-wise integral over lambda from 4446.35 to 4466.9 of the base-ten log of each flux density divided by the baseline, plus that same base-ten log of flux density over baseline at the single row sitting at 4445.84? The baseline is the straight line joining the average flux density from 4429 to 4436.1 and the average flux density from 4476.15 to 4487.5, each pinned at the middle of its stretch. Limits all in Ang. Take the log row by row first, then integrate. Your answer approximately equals 0.005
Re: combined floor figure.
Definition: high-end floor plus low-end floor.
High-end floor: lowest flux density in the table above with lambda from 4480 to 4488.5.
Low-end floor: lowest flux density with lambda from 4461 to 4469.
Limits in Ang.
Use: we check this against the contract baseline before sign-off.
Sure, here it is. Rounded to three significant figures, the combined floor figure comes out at 16.0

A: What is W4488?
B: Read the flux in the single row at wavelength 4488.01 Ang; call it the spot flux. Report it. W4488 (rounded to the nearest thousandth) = 8.206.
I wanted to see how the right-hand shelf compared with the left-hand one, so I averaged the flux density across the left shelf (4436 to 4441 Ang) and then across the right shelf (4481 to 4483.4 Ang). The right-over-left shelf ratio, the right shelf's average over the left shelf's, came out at 0.97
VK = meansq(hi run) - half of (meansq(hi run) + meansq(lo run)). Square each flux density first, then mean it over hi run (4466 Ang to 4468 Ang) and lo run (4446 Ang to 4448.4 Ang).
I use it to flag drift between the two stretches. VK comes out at 0.3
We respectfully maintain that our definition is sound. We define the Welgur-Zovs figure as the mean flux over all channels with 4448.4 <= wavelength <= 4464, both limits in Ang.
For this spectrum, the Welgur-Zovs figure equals 8.32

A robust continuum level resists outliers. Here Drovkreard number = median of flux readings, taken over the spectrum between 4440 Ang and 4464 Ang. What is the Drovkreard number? 8.23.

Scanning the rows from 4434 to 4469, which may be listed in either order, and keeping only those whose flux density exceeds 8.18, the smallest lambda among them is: 4435.62 Ang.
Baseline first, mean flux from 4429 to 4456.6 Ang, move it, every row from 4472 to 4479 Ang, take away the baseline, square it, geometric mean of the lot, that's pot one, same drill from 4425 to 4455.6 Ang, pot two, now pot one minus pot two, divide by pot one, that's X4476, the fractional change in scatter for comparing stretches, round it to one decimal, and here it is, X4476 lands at 0.4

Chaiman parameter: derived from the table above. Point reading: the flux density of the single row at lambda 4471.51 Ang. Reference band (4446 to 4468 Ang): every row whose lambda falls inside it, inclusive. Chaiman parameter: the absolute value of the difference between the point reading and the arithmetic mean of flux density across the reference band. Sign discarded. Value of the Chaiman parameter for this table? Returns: 0.18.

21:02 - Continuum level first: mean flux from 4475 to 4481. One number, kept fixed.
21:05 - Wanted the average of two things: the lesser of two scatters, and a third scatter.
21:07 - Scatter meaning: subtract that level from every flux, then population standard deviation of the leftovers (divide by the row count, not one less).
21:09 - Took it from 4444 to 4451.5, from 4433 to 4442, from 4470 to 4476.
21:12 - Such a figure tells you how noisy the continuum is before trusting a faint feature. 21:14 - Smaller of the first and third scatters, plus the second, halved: 0.176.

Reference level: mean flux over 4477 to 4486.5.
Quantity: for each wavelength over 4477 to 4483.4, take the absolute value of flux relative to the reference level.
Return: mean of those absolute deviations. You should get 0.11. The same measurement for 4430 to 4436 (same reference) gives 0.20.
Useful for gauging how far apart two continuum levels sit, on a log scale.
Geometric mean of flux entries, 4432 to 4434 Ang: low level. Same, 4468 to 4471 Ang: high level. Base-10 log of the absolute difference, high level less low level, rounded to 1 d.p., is -1.2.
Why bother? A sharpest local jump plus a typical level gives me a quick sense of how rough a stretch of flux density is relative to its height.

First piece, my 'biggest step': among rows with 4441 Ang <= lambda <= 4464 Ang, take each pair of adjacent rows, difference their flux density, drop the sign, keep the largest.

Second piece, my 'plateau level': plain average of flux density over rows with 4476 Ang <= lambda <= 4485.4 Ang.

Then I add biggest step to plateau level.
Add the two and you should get 8.83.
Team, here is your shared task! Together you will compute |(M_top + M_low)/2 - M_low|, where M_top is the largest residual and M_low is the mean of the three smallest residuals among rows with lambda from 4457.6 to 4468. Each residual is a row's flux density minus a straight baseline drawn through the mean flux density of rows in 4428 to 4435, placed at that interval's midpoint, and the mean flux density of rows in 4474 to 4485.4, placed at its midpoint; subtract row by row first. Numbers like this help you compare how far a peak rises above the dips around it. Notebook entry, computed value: 0.25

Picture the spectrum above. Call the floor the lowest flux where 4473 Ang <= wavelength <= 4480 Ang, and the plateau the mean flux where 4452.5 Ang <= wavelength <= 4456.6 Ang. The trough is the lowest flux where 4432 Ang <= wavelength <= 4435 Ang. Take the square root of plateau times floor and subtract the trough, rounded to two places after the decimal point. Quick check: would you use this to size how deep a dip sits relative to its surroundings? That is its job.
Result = 0.26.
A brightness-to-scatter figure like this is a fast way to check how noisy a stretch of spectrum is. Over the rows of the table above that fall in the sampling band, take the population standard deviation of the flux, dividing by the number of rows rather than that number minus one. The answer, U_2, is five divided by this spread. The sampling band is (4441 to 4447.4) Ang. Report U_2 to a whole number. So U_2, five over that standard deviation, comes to 38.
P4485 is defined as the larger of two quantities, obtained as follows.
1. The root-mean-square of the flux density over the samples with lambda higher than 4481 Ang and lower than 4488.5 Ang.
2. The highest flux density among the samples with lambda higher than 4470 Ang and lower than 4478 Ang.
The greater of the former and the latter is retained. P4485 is 8.55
